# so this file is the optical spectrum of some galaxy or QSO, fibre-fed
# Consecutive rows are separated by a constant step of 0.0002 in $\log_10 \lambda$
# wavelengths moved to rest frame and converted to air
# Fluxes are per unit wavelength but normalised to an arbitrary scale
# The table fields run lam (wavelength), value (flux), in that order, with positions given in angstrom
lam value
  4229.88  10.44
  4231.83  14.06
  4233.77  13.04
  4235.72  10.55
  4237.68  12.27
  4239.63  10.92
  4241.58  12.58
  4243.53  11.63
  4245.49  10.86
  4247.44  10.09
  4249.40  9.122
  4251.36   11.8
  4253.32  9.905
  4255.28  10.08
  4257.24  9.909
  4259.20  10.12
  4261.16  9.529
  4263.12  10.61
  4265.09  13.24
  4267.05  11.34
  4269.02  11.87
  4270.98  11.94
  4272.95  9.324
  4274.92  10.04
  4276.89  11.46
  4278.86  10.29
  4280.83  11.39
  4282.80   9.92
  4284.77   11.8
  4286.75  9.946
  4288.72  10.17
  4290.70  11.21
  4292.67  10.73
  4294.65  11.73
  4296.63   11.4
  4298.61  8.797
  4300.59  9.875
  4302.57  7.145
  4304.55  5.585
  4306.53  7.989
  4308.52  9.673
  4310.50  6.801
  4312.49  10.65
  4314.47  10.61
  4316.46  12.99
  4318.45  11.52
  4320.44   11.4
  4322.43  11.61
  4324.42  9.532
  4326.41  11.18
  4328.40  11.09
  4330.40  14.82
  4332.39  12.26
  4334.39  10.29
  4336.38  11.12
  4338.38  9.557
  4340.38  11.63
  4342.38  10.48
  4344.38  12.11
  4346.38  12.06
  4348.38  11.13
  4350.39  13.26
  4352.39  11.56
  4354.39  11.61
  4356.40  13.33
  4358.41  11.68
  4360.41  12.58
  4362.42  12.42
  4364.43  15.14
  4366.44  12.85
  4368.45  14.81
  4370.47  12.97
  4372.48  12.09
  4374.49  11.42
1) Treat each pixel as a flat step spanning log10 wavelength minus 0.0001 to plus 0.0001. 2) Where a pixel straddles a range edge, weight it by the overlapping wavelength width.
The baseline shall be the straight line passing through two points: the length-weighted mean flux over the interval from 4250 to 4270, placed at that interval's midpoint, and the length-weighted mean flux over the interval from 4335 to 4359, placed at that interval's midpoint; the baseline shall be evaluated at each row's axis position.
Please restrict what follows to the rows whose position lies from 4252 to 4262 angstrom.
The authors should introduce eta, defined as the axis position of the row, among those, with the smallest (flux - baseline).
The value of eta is 4261.16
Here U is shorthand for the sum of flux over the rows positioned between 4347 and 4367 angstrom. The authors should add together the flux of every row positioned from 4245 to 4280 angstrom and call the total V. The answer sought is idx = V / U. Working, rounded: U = 126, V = 192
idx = 1.5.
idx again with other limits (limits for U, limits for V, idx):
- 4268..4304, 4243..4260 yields 0.5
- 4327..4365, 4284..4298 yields 0.3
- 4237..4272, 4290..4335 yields 1.2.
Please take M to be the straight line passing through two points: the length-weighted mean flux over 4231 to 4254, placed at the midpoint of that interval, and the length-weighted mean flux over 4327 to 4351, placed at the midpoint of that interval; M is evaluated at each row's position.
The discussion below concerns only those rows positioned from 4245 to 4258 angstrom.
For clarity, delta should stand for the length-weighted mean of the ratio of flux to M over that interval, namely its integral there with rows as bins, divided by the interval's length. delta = 0.90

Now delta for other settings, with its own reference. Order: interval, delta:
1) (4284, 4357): 0.93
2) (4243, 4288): 0.93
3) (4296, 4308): 0.73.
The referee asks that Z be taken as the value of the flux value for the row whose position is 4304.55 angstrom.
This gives 5.585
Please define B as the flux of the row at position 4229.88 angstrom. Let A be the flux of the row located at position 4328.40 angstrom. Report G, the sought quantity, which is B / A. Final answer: 0.9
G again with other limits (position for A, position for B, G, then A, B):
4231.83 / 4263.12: 0.8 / 14.06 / 10.61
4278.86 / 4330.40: 1.4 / 10.29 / 14.82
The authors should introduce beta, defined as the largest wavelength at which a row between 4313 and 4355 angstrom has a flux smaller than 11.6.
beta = 4352.39 angstrom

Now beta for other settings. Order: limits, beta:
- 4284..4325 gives 4324.42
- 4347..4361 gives 4352.39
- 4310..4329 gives 4328.40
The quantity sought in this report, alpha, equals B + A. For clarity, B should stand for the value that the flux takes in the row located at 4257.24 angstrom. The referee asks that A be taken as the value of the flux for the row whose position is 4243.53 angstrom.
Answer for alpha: 21.5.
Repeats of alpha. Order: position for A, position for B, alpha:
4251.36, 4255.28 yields 21.9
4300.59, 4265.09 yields 23.1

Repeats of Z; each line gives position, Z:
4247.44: 10.09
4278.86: 10.29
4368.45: 14.81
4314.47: 10.61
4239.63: 10.92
